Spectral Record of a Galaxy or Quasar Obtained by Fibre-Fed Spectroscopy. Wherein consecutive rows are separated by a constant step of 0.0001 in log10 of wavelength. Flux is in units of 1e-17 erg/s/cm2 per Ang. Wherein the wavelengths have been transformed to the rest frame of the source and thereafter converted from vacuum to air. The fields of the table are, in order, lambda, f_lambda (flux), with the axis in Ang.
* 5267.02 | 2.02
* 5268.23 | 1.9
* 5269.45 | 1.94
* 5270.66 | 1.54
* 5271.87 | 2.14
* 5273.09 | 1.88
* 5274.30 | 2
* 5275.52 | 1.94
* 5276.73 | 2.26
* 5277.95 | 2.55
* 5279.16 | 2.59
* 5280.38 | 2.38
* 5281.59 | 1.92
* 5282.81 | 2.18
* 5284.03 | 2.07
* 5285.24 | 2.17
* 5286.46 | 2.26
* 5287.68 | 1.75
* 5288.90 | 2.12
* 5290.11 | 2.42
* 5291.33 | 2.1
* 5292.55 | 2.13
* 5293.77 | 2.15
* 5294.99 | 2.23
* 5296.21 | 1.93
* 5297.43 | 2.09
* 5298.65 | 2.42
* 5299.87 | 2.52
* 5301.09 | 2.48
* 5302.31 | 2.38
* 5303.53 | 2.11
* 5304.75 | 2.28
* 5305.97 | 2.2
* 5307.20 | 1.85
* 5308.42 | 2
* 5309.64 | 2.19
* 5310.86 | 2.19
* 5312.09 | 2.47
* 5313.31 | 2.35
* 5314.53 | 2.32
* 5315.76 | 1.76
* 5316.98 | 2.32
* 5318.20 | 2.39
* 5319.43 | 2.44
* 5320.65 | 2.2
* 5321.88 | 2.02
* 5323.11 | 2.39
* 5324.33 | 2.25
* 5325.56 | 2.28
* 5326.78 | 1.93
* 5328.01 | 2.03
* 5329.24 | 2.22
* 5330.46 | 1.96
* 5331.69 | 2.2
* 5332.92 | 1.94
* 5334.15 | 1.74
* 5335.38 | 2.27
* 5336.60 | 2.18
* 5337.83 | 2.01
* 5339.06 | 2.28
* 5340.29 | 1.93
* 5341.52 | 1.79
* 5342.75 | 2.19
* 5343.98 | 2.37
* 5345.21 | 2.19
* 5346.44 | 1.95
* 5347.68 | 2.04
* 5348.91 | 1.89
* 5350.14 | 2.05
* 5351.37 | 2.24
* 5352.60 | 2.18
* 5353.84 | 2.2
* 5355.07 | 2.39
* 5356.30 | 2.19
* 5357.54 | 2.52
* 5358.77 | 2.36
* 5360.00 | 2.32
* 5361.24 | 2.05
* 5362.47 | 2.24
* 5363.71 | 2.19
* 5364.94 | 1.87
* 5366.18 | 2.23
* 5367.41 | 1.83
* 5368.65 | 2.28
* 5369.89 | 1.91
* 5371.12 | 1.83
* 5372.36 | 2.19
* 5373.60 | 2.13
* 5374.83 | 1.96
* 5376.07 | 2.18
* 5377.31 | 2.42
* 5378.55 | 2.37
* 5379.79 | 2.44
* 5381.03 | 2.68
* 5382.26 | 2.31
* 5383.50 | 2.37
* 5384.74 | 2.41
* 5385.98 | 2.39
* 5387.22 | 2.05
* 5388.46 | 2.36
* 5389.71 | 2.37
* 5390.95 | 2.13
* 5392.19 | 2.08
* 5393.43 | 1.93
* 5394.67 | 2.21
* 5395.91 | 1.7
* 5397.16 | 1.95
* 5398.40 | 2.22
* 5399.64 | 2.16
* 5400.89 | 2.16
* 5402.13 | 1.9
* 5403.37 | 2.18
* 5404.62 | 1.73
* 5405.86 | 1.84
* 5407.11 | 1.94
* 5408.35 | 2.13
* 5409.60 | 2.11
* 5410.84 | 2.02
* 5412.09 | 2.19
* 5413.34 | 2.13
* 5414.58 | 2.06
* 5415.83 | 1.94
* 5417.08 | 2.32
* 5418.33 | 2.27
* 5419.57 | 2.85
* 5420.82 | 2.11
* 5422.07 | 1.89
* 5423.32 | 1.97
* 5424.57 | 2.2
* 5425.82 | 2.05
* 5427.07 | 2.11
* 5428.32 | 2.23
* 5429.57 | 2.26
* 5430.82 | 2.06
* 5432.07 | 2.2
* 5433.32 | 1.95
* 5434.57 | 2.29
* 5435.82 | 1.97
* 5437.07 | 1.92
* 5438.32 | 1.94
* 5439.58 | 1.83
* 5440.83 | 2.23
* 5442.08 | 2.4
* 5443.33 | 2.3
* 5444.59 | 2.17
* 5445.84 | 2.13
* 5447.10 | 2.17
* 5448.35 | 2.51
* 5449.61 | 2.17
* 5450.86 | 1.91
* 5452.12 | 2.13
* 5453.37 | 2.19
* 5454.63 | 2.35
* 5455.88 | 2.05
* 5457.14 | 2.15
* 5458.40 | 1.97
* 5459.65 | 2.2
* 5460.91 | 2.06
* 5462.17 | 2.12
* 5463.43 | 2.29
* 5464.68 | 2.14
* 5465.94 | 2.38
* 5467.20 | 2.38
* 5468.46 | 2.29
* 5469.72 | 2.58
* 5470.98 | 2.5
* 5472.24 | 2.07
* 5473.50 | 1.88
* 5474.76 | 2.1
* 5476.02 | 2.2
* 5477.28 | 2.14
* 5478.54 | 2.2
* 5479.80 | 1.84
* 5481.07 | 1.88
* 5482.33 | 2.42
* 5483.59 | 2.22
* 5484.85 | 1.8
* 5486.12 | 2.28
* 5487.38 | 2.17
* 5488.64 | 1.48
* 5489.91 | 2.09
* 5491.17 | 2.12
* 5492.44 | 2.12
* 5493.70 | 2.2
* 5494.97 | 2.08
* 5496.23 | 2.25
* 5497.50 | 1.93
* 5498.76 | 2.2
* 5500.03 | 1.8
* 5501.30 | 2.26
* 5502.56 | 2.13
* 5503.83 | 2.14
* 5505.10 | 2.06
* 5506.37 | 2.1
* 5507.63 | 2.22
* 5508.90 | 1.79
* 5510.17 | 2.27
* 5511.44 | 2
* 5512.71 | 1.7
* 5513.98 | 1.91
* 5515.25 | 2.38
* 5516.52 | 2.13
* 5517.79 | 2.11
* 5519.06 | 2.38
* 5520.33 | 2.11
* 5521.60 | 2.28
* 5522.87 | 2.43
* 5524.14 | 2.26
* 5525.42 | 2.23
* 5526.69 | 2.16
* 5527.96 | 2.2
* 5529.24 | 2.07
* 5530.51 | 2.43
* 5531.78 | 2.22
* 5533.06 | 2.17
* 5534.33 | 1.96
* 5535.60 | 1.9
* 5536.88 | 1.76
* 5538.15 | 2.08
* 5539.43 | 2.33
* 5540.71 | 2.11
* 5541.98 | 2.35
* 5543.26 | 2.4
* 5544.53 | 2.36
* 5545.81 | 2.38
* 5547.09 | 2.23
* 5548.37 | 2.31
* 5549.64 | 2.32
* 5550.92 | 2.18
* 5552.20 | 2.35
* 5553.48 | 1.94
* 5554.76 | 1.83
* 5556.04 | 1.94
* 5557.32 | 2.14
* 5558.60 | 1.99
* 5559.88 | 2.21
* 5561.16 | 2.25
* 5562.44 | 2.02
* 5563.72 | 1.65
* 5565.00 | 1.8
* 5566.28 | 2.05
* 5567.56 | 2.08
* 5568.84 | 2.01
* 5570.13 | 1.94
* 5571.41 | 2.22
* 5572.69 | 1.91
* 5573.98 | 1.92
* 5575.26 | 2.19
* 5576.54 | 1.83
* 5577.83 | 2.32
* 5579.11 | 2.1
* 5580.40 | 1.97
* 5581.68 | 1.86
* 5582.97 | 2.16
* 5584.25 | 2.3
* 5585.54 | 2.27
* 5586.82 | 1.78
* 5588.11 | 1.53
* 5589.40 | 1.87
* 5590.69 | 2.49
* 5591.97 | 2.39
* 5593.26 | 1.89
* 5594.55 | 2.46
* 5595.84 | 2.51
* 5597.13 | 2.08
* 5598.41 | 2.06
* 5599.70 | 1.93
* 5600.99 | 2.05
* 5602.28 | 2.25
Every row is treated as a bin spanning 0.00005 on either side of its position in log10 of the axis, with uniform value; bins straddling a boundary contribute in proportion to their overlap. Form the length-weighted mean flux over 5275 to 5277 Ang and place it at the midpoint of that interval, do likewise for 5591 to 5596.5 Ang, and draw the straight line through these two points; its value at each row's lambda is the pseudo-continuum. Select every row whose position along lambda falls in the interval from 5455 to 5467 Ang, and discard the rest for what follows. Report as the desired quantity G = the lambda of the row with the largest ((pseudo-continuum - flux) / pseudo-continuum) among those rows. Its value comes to 5458.40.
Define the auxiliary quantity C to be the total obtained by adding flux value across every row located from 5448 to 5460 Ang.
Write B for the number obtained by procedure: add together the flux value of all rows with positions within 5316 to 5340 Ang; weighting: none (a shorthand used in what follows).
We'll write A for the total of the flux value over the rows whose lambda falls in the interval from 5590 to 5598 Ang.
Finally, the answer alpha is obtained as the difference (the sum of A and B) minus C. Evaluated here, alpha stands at 33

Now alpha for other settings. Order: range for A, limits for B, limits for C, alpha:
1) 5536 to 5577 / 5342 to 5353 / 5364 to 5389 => 42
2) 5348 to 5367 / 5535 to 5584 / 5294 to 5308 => 88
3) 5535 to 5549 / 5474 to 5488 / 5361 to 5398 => -18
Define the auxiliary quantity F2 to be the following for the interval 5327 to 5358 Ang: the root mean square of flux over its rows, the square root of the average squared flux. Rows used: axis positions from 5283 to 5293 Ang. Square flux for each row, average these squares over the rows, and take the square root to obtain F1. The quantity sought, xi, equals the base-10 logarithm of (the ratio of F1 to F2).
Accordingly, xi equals 0.002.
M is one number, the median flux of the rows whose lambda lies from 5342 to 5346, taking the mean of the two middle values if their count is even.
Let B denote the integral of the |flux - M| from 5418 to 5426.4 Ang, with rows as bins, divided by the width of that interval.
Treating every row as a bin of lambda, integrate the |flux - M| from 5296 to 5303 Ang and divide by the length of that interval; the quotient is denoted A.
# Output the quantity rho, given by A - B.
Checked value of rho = 0.012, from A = 0.230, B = 0.22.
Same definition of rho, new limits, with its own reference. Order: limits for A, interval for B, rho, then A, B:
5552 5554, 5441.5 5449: 0.090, 0.212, 0.12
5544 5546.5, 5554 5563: 0.018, 0.177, 0.16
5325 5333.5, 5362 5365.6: 0.022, 0.147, 0.13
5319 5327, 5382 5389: -0.033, 0.141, 0.17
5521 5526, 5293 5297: 0.000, 0.111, 0.11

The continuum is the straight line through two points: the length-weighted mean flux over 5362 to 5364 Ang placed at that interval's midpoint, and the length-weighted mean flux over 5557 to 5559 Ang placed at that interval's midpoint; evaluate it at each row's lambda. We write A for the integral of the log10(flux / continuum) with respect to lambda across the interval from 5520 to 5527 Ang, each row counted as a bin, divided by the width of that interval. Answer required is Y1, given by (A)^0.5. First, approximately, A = 0.033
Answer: 0.18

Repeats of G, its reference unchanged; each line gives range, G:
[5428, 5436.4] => 5433.32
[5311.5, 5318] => 5315.76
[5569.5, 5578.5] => 5576.54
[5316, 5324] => 5321.88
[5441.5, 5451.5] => 5450.86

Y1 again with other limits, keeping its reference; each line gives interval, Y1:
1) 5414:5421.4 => 0.12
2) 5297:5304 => 0.12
